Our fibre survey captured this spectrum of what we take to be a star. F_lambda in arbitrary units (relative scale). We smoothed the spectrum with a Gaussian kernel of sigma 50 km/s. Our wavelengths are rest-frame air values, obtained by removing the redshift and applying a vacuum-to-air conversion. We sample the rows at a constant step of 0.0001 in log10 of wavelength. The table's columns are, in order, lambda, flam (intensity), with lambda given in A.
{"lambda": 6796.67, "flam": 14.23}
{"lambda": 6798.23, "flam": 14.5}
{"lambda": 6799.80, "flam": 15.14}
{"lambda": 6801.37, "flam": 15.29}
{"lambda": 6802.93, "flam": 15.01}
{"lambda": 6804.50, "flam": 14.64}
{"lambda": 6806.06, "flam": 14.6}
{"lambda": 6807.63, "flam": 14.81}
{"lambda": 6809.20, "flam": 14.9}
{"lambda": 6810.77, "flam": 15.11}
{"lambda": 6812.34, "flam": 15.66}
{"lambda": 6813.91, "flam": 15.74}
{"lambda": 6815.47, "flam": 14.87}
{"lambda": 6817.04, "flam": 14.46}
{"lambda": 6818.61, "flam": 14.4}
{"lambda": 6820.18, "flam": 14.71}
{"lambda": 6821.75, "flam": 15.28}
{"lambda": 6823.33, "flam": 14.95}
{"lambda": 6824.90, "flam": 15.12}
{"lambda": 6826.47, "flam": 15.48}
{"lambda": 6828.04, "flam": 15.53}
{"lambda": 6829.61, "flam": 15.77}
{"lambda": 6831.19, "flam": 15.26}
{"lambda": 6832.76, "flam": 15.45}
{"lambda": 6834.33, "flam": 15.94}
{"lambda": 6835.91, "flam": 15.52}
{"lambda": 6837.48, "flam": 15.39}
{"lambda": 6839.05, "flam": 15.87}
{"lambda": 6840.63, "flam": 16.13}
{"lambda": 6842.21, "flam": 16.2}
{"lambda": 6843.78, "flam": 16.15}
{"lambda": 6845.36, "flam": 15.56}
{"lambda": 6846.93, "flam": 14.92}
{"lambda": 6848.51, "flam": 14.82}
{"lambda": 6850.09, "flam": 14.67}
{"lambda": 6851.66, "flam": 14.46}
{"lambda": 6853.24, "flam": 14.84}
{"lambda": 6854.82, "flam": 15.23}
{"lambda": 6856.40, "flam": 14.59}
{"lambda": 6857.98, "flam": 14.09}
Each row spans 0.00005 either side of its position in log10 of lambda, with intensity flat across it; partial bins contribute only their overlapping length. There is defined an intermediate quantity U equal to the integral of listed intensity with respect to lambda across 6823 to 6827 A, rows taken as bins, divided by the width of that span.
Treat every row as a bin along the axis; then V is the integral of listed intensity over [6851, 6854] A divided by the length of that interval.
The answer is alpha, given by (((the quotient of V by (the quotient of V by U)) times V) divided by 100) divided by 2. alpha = 1.11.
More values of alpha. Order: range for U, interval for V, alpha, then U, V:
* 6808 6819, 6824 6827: 1.15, 15.0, 15.3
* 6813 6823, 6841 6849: 1.16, 14.9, 15.6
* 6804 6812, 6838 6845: 1.19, 14.9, 16.0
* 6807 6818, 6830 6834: 1.17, 15.1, 15.5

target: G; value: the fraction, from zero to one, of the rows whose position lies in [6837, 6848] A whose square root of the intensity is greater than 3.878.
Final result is 0.9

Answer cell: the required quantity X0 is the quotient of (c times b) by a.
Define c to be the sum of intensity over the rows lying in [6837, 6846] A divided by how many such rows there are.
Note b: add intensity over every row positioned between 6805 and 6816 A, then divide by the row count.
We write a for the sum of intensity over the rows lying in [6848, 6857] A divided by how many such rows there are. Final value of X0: 16.2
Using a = 14.77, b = 15.1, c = 15.9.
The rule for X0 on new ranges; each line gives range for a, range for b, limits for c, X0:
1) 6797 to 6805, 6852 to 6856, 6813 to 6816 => 15.4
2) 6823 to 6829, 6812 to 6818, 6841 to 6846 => 15.9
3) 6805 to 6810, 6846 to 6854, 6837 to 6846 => 15.9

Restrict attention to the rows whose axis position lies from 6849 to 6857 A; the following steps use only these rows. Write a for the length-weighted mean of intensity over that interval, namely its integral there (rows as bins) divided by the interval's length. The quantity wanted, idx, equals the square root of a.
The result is 3.84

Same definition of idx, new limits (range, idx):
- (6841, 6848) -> 3.96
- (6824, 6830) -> 3.93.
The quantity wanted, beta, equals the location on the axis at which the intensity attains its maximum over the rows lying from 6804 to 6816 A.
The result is 6813.91 A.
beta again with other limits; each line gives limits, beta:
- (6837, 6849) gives 6842.21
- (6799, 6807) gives 6801.37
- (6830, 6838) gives 6834.33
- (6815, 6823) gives 6821.75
